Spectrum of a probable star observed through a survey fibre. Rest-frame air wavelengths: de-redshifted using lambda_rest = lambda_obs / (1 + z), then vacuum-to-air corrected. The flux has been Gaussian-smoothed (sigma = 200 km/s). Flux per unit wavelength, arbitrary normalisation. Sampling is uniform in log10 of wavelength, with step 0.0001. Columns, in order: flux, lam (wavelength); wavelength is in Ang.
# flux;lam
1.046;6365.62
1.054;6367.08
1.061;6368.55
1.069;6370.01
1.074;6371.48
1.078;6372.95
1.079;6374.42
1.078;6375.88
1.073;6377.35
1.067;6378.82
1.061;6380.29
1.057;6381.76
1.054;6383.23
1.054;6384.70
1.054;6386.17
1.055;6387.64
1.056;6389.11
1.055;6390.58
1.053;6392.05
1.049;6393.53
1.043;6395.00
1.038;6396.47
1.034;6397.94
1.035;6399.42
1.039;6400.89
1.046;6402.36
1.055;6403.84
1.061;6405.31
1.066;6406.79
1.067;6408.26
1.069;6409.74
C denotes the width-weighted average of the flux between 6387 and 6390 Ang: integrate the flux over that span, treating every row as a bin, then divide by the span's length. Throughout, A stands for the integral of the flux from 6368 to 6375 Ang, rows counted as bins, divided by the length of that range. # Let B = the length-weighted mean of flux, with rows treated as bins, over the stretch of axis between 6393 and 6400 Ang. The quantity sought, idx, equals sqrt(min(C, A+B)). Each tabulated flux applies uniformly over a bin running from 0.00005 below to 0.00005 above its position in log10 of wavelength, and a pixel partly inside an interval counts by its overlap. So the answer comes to 1.03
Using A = 1.072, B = 1.04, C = 1.06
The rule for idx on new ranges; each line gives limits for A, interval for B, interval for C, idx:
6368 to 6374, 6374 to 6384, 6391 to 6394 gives 1.02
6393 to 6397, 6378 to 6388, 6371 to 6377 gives 1.04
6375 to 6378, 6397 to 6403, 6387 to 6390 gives 1.03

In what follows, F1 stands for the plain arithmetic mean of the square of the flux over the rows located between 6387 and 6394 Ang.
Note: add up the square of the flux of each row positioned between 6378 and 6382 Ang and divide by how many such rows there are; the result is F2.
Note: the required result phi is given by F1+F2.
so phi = 2.24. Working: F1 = 1.11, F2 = 1.13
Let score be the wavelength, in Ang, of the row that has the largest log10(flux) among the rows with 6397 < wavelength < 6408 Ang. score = 6406.79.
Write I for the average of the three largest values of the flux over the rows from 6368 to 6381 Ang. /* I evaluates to 1.08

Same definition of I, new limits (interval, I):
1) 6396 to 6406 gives 1.05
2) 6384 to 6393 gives 1.06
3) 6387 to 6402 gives 1.06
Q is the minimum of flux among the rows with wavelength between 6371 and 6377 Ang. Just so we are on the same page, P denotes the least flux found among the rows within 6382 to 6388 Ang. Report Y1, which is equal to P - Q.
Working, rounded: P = 1.054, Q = 1.074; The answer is -0.020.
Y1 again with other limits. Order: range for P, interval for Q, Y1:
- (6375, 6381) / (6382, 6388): 0.007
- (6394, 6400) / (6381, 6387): -0.020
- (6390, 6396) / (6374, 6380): -0.024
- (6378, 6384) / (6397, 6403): 0.020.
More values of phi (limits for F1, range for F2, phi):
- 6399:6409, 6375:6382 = 2.25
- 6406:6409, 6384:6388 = 2.25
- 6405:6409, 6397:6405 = 2.22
